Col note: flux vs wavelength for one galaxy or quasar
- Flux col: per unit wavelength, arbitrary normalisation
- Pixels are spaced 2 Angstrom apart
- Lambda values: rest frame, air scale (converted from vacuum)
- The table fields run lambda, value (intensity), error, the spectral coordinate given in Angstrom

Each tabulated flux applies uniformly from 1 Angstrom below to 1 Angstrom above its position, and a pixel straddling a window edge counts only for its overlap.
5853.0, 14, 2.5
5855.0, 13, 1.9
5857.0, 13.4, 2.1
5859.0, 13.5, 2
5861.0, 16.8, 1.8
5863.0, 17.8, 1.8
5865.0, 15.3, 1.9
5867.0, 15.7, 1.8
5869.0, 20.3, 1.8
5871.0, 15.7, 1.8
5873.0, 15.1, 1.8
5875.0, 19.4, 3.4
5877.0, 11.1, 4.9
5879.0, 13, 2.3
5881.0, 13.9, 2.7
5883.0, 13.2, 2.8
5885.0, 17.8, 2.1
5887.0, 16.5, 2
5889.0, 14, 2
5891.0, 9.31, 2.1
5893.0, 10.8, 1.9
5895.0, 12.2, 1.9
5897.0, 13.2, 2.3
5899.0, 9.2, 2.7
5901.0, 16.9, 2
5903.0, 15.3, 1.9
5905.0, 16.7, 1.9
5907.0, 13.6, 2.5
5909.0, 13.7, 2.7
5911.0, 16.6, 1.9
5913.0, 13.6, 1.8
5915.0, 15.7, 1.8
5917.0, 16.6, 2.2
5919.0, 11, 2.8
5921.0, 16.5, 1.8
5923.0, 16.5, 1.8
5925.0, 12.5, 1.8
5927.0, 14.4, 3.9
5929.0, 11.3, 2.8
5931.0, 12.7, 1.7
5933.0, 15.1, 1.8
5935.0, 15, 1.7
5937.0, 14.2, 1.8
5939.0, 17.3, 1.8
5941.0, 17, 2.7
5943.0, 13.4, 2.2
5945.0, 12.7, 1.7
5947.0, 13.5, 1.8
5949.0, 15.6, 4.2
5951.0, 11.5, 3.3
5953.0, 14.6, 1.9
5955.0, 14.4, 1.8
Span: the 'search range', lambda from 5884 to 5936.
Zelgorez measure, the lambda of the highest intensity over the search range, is 5885.0 Angstrom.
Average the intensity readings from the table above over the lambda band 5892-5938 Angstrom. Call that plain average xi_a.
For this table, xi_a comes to 14.1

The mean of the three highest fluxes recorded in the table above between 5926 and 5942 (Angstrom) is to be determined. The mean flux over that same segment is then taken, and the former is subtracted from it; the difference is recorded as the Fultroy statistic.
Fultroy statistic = -1.8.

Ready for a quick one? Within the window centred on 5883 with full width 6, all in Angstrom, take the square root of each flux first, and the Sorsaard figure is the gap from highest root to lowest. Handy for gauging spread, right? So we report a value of 0.59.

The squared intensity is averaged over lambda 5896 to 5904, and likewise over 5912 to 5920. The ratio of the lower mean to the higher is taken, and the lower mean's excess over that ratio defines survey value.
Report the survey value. 194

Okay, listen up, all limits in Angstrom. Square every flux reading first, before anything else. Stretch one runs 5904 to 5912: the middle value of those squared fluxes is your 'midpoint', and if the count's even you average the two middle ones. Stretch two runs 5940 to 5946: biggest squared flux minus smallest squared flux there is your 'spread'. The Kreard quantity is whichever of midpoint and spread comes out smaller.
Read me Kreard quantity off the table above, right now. 128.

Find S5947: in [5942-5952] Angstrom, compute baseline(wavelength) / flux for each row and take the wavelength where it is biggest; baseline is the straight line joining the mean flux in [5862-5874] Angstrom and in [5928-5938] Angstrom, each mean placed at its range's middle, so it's 5951.0 Angstrom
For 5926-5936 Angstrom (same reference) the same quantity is 5929.0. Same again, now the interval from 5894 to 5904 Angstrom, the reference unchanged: 5899.0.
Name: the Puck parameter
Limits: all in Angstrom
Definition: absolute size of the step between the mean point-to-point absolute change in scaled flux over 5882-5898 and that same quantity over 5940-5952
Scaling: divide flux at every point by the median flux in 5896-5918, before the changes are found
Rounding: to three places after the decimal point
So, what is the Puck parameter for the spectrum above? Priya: 0.011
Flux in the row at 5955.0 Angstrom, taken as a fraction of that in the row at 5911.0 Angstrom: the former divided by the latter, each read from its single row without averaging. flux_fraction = 0.87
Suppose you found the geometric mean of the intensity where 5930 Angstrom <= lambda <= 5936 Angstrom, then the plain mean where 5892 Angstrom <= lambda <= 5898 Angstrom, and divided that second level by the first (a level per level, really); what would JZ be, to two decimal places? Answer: 0.85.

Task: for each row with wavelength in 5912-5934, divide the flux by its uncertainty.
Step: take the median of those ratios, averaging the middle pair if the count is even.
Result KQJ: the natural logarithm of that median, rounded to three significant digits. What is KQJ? 2.02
